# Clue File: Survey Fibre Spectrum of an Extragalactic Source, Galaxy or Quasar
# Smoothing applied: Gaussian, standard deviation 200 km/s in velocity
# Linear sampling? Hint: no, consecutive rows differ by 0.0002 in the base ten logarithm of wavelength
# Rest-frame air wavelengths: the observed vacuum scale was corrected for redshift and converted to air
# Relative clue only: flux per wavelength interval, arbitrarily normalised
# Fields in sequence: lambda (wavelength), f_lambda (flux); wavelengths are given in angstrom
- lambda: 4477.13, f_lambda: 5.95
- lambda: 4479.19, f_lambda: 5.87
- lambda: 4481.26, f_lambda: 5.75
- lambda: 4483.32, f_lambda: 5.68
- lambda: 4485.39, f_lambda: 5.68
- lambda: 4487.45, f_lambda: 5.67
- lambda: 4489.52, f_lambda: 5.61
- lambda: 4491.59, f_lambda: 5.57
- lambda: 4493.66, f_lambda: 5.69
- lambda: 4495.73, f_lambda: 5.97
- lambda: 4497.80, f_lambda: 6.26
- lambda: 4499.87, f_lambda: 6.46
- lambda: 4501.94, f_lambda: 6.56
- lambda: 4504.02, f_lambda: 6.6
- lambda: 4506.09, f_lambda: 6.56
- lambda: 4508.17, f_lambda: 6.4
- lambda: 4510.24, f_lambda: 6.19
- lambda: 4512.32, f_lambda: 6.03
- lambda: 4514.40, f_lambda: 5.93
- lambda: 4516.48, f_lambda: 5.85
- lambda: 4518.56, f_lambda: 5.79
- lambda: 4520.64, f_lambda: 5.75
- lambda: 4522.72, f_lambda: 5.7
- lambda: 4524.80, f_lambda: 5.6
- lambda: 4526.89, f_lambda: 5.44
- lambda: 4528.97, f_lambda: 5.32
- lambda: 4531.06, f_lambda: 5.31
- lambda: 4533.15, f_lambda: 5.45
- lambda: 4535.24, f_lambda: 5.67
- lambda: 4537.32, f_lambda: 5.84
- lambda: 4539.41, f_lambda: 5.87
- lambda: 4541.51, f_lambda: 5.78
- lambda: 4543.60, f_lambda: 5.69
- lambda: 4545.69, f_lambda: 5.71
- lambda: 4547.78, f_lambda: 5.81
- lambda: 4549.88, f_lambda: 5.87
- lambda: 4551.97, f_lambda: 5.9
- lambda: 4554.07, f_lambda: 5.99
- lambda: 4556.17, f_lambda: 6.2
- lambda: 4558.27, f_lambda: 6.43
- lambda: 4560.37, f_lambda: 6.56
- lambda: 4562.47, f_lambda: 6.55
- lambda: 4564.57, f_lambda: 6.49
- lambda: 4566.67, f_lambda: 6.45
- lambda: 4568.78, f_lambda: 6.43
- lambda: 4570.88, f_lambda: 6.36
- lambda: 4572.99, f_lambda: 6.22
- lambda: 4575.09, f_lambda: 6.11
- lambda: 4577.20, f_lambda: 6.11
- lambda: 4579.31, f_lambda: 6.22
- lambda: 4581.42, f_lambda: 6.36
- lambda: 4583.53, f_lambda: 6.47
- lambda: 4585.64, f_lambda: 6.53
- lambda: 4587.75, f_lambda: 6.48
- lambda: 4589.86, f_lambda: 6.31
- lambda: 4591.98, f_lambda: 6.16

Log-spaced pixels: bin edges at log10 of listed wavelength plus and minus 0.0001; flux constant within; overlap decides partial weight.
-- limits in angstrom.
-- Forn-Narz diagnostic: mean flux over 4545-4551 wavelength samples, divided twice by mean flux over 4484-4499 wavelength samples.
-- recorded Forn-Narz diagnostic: 0.174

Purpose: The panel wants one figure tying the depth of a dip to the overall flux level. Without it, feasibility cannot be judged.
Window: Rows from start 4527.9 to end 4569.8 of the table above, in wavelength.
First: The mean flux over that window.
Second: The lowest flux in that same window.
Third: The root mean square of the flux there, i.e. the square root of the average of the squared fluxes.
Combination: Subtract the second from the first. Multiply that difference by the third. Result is 3.9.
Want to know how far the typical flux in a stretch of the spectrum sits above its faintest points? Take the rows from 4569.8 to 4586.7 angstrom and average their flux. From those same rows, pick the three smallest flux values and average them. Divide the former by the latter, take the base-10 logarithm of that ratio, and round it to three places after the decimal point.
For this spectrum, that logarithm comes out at 0.011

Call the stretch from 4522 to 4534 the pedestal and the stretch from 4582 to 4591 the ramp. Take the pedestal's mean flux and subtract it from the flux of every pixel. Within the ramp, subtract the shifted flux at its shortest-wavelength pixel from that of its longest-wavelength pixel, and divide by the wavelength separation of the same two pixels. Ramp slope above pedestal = -0.025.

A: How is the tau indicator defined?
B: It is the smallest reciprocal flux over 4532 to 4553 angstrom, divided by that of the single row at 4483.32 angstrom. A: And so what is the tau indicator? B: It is 0.96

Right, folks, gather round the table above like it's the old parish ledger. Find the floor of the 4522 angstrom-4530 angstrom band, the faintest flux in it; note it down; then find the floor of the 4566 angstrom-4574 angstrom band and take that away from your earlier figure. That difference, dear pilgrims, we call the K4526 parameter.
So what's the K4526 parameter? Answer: -0.90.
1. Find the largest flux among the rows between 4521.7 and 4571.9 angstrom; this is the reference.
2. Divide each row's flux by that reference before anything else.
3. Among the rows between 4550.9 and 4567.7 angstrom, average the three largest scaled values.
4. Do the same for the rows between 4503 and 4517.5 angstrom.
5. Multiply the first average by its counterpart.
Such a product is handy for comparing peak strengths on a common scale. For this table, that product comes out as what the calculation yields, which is 0.990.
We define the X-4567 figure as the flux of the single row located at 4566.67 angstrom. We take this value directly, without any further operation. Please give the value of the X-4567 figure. 6.45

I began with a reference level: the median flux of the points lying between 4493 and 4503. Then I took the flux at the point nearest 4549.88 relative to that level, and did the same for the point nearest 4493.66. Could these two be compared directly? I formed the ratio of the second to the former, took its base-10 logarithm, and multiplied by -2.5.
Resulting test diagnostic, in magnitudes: 0.03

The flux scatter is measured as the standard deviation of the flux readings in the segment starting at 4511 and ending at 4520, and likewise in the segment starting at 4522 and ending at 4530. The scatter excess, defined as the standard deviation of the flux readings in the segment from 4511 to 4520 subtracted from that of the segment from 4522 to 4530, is 0.06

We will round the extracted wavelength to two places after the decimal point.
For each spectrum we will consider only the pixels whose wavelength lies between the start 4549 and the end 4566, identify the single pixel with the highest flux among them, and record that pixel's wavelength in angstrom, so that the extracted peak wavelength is 4560.37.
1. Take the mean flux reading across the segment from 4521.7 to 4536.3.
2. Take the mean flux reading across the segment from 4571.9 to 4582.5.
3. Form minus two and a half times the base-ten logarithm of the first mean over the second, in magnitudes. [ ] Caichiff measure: 0.13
